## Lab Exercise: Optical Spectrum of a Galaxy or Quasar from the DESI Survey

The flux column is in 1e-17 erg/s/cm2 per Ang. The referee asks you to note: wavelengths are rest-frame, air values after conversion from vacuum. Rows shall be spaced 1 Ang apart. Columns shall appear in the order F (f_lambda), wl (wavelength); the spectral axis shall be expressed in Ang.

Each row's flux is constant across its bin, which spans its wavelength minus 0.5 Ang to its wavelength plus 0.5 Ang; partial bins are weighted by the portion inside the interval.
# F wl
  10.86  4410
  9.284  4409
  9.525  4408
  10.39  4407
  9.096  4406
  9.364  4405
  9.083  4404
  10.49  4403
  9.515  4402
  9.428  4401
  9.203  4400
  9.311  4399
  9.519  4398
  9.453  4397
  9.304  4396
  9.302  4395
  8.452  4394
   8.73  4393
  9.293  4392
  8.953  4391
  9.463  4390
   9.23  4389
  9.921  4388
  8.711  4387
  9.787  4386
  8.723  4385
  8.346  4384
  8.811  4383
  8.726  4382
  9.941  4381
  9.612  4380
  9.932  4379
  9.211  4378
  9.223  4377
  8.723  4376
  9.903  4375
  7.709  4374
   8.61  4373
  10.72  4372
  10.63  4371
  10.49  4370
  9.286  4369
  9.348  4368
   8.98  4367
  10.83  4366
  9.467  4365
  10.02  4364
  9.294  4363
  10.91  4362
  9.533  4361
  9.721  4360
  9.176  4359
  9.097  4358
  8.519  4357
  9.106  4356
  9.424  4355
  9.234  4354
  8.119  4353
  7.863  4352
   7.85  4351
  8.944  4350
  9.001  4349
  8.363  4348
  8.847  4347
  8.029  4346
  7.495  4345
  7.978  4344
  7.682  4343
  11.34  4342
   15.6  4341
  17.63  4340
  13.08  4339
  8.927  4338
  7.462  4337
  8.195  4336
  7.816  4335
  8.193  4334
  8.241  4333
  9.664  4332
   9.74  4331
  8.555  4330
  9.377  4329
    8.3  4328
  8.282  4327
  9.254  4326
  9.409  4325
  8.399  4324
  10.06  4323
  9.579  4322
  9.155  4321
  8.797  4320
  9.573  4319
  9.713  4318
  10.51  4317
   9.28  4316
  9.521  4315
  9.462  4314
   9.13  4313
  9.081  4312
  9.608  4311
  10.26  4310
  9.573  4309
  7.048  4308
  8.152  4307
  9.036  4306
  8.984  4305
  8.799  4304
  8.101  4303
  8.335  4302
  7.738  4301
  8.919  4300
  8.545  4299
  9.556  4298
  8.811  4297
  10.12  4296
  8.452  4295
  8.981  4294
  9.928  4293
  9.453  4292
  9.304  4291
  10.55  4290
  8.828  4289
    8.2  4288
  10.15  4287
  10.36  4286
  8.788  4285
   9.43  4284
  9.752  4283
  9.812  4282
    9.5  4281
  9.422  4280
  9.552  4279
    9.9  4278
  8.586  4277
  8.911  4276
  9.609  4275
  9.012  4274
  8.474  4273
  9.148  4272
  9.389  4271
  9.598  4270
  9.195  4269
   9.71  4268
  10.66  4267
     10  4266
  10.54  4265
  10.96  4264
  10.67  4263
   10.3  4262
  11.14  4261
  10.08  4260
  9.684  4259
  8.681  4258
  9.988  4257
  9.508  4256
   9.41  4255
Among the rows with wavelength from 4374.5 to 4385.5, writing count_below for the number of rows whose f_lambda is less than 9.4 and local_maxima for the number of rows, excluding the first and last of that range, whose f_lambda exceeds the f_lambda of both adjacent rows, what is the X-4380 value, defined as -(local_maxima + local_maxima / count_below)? -4.6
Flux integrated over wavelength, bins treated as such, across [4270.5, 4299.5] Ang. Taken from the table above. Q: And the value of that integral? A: 271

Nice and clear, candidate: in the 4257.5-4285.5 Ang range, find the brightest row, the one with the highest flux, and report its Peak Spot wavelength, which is 4261 Ang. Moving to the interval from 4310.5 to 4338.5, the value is 4317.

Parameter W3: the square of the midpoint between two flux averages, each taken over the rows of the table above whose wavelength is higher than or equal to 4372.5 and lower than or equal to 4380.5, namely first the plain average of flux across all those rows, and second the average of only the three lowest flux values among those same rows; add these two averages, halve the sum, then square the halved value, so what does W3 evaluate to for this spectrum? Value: 76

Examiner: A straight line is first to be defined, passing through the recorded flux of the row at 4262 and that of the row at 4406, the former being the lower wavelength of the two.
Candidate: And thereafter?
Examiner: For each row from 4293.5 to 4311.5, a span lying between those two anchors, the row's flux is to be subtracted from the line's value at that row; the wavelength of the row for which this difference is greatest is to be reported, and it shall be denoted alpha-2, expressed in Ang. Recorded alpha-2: 4308 Ang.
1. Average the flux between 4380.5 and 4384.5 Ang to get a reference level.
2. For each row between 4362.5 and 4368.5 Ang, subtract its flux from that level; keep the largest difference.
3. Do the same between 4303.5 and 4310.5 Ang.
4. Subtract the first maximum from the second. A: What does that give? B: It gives 1.9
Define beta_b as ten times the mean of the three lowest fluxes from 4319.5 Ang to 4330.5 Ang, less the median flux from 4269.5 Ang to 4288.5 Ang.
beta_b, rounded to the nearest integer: 74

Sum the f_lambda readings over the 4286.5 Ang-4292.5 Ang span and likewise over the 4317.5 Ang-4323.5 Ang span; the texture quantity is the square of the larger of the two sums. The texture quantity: 3235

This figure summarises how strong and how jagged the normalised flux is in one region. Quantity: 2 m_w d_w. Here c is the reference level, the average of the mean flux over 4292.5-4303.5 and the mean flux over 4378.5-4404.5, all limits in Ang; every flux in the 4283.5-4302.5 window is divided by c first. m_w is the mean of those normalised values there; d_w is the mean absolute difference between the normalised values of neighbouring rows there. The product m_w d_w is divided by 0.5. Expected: 0.21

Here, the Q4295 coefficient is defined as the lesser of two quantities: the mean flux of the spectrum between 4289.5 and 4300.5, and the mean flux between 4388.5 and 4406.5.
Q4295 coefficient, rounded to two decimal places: 9.29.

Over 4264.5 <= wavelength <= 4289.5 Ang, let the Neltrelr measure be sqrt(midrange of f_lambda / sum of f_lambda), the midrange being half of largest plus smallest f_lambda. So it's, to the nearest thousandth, 0.200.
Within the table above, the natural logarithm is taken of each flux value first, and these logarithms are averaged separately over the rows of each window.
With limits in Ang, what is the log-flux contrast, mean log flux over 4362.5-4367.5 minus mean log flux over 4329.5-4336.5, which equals 0.12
